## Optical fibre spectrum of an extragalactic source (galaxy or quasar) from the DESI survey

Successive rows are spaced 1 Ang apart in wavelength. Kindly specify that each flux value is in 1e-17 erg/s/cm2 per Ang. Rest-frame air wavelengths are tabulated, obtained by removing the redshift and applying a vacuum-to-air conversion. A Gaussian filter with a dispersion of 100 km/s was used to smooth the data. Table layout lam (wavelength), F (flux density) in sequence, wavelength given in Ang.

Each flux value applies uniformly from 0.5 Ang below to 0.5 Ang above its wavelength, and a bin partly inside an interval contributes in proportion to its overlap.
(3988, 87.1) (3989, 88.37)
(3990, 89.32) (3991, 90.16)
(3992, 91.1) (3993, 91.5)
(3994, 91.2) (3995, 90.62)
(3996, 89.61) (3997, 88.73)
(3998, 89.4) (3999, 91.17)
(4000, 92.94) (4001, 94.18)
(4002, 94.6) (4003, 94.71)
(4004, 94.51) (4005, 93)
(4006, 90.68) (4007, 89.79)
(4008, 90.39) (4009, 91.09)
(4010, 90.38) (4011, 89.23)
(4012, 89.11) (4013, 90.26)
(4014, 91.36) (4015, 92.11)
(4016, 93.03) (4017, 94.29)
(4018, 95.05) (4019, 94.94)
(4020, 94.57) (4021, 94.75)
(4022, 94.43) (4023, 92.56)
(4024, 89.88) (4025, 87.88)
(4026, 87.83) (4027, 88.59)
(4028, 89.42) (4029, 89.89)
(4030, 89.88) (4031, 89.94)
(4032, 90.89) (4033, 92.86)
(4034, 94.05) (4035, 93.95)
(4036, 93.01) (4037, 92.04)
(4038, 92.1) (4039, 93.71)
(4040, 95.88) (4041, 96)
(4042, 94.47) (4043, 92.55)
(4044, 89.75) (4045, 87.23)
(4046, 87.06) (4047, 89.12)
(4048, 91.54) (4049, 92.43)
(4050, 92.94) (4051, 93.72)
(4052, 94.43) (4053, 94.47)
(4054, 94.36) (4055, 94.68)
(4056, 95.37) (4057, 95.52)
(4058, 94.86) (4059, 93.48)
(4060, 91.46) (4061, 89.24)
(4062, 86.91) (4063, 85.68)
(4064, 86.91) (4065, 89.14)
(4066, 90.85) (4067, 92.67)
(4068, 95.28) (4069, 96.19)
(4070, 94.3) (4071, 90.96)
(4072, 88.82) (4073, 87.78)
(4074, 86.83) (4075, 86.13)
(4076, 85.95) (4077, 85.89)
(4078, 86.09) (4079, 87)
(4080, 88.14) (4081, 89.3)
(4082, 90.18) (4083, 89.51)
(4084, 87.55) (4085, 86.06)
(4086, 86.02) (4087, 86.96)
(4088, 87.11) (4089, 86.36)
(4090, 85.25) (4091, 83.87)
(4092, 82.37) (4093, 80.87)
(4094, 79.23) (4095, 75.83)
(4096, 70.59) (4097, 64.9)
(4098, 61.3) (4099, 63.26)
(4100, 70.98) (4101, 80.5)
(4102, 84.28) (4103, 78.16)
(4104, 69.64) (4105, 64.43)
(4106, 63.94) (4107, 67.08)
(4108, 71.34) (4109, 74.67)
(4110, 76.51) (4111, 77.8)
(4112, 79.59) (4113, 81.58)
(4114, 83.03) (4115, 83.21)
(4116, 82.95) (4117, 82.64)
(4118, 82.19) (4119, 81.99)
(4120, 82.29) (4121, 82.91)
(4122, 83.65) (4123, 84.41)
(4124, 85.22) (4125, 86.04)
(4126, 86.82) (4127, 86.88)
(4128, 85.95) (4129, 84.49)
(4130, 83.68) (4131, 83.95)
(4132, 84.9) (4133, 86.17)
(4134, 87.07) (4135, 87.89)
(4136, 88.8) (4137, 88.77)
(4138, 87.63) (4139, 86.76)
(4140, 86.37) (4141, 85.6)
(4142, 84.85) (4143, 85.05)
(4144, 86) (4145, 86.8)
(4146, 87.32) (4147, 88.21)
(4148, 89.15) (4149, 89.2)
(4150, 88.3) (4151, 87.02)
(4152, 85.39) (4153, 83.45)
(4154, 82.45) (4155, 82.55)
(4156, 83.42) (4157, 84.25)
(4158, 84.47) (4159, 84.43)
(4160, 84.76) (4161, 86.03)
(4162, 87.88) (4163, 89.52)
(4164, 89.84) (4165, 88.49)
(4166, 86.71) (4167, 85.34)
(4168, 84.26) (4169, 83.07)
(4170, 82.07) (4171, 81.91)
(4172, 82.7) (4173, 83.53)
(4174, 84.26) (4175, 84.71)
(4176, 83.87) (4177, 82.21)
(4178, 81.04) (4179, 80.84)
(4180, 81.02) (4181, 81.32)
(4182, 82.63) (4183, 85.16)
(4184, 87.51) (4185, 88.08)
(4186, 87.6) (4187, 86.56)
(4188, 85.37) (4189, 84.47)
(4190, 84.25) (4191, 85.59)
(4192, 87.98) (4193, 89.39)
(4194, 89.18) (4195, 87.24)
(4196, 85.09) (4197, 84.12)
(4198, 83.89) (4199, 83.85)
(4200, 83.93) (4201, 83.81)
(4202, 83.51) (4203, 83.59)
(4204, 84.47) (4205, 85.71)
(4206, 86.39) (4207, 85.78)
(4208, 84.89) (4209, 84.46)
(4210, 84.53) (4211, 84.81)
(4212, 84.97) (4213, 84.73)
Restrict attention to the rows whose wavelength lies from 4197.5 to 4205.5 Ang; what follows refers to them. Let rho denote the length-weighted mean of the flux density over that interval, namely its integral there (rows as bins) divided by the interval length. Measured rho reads 84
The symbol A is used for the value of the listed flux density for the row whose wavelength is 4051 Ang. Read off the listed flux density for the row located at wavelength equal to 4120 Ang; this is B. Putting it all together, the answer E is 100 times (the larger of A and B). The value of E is 9372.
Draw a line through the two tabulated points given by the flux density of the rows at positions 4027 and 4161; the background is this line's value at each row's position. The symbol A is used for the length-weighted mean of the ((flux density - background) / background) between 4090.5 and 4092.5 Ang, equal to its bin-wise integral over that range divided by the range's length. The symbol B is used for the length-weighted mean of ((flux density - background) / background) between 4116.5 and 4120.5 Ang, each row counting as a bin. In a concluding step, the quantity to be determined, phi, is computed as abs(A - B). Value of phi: 0.00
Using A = -0.05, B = -0.053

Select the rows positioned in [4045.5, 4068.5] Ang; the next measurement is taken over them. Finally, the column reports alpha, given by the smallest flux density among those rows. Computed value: 85.68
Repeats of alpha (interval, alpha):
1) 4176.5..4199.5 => 80.84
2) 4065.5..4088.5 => 85.89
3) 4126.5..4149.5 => 83.68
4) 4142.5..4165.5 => 82.45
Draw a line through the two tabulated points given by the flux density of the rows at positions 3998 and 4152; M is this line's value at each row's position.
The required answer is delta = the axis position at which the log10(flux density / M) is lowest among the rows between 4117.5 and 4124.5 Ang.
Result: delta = 4119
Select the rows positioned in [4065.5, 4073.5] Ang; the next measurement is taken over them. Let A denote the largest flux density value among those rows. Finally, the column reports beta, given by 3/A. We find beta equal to 0.0312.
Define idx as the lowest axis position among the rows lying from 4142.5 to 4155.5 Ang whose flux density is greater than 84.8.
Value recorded 4143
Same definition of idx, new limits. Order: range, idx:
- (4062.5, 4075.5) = 4063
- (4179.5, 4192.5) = 4183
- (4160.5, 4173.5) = 4161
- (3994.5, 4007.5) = 3995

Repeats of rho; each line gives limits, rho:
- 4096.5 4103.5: 72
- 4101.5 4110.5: 72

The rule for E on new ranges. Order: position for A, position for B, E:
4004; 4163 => 9451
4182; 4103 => 8263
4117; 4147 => 8821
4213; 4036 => 9301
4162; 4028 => 8942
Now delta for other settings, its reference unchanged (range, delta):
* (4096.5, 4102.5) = 4098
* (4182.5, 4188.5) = 4183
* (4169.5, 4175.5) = 4171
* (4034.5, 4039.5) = 4037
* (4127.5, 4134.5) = 4130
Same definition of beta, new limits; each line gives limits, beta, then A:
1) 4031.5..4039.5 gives 0.0319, 94.05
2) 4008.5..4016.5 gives 0.0322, 93.03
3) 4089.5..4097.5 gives 0.0352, 85.25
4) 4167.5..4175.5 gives 0.0354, 84.71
